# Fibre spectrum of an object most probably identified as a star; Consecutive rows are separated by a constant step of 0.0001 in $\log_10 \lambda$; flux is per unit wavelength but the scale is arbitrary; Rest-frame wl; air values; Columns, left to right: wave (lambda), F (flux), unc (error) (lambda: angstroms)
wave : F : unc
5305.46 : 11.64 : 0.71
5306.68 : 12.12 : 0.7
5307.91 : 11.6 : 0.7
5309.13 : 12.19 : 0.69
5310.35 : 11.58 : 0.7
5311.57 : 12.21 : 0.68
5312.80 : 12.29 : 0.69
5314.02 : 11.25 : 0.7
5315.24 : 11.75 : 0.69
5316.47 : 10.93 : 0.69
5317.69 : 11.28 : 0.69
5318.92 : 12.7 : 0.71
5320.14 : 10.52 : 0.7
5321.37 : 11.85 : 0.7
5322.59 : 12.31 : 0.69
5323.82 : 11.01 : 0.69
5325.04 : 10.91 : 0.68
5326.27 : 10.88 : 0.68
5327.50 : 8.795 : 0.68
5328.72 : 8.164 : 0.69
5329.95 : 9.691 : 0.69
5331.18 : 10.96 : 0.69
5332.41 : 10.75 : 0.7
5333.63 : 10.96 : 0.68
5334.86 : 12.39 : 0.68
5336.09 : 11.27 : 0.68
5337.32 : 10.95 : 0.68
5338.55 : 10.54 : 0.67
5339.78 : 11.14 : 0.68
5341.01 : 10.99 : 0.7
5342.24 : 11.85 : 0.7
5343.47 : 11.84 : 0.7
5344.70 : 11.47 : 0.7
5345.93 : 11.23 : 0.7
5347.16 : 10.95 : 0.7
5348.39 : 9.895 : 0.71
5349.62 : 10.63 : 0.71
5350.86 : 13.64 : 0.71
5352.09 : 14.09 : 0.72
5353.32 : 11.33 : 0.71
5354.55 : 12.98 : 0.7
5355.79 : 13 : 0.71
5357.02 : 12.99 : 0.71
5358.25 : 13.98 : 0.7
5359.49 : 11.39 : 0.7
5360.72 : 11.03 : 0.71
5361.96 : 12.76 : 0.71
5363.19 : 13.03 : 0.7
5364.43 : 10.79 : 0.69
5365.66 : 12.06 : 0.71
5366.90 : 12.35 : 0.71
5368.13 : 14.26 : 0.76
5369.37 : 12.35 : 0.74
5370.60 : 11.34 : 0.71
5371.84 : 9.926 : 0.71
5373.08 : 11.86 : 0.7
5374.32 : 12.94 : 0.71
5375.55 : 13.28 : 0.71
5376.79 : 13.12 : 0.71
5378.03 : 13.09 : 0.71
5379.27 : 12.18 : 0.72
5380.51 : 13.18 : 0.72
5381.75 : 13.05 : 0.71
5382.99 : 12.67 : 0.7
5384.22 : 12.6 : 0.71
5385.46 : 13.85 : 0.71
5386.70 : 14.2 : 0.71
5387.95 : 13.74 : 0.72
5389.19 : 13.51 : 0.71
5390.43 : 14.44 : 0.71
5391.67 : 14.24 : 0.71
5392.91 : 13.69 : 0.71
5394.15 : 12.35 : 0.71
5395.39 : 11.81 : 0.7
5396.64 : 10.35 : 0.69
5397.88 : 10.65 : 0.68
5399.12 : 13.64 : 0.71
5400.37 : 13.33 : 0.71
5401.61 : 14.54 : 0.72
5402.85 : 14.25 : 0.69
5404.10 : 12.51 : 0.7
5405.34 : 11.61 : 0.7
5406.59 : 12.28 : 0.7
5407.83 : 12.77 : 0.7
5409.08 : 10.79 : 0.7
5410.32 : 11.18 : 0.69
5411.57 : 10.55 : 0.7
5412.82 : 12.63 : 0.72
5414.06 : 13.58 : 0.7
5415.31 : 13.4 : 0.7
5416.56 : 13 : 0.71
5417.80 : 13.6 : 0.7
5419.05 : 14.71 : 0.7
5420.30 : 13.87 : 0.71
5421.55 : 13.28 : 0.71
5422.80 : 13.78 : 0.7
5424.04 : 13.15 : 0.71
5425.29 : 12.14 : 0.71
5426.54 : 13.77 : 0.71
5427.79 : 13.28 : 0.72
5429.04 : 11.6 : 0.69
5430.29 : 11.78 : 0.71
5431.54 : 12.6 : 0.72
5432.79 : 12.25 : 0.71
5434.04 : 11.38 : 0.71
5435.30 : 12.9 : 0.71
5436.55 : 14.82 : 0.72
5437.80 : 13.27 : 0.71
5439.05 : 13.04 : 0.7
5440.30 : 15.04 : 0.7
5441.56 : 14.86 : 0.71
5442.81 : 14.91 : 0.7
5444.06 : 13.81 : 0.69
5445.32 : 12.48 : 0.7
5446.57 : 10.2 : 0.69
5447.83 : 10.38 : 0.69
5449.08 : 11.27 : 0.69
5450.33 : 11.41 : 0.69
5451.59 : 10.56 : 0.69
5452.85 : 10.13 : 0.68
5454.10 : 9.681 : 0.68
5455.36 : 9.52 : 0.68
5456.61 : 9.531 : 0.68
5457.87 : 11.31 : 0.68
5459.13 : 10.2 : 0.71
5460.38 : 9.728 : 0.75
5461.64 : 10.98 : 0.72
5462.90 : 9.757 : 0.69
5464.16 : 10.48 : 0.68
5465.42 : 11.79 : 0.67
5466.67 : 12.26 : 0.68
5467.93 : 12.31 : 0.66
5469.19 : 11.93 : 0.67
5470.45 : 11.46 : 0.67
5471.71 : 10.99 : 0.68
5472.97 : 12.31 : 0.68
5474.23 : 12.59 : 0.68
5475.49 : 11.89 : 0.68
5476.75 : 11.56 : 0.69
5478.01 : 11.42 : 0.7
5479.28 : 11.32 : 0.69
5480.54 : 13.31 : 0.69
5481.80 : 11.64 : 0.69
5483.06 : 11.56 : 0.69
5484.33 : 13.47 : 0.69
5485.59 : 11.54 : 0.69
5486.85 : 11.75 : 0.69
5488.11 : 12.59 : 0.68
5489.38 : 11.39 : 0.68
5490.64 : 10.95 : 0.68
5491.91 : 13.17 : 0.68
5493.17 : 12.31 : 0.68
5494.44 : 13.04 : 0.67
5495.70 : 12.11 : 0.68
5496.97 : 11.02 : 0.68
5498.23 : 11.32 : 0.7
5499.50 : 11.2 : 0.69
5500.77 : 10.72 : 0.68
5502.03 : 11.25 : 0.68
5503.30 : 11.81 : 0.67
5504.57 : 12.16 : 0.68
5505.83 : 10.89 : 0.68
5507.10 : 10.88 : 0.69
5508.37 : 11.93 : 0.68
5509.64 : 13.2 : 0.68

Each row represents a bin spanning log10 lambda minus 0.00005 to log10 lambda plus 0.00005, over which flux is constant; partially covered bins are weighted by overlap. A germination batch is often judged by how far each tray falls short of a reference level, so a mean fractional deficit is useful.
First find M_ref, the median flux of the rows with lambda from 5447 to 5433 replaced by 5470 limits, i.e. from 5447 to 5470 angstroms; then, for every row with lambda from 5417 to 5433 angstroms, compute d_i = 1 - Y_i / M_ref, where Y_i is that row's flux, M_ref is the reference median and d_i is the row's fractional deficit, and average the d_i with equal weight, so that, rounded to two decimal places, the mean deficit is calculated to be -0.24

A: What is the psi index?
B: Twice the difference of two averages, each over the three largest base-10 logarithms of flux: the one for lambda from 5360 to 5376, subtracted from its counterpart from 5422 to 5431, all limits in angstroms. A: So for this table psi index 0.01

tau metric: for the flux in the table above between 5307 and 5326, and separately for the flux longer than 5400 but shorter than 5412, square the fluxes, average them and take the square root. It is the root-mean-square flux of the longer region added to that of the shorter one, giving 24.1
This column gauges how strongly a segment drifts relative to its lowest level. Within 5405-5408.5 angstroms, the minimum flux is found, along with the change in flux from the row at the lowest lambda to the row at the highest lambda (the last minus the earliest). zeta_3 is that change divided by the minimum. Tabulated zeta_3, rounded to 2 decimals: 0.10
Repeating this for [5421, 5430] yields -0.14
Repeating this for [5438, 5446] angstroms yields -0.04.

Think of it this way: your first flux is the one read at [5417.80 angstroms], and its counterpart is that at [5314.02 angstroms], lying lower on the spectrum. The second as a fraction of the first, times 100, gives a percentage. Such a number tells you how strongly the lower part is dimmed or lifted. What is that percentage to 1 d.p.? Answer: 82.7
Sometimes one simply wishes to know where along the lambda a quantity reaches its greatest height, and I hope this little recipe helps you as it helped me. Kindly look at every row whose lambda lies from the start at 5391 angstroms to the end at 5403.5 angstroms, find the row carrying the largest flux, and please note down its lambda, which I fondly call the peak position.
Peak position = 5401.61 angstroms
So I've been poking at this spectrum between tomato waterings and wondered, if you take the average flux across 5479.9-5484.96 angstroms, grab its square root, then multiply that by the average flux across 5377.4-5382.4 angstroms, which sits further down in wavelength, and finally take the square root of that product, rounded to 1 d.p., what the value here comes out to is 6.7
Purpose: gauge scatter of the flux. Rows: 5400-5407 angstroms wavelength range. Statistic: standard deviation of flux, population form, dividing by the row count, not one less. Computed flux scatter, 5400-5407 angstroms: 1.1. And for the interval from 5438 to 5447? 1.6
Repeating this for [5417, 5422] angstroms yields 0.5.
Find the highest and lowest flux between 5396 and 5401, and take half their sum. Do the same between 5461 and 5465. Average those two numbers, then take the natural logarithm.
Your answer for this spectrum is 2.41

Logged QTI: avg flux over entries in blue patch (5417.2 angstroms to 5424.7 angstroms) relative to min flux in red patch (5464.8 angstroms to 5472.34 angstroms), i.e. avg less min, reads 2.7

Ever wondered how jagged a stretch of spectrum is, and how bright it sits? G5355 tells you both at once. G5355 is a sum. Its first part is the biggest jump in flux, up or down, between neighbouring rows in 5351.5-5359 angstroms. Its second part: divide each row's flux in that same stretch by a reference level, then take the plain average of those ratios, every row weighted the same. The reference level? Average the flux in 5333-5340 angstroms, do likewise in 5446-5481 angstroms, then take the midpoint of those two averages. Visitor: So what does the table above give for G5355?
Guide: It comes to 3.9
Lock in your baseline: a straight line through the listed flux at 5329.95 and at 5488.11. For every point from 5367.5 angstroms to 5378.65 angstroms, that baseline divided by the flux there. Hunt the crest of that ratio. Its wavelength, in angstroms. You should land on 5371.84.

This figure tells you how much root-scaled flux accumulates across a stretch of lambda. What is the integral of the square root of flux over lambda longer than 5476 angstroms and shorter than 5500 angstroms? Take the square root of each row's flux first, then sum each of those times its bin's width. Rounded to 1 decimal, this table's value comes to 82.9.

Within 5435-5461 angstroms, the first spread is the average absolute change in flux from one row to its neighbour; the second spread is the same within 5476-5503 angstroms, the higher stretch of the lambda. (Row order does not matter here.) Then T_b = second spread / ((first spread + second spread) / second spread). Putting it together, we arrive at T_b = 0.45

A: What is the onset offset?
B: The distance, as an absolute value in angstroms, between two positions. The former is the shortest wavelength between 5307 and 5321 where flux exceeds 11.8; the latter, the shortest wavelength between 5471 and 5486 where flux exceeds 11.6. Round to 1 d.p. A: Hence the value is 163.8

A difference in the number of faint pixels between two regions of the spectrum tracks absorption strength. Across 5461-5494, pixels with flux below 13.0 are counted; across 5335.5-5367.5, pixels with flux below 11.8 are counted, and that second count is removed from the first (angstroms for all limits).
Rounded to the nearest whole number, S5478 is 9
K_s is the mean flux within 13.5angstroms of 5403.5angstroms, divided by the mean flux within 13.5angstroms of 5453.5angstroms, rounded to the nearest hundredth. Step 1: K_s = 1.11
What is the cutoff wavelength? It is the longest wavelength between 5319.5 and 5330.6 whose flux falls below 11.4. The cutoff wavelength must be 5329.95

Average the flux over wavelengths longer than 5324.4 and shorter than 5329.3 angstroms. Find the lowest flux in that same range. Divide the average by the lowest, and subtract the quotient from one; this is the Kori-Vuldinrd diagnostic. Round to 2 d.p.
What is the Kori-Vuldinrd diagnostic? -0.19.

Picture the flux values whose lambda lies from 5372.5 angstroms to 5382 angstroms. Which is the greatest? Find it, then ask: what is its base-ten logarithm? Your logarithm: 1.12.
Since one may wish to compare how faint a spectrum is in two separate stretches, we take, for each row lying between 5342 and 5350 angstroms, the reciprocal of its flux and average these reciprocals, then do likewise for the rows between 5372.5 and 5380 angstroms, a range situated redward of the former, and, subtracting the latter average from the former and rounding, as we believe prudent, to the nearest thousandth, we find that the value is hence 0.012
